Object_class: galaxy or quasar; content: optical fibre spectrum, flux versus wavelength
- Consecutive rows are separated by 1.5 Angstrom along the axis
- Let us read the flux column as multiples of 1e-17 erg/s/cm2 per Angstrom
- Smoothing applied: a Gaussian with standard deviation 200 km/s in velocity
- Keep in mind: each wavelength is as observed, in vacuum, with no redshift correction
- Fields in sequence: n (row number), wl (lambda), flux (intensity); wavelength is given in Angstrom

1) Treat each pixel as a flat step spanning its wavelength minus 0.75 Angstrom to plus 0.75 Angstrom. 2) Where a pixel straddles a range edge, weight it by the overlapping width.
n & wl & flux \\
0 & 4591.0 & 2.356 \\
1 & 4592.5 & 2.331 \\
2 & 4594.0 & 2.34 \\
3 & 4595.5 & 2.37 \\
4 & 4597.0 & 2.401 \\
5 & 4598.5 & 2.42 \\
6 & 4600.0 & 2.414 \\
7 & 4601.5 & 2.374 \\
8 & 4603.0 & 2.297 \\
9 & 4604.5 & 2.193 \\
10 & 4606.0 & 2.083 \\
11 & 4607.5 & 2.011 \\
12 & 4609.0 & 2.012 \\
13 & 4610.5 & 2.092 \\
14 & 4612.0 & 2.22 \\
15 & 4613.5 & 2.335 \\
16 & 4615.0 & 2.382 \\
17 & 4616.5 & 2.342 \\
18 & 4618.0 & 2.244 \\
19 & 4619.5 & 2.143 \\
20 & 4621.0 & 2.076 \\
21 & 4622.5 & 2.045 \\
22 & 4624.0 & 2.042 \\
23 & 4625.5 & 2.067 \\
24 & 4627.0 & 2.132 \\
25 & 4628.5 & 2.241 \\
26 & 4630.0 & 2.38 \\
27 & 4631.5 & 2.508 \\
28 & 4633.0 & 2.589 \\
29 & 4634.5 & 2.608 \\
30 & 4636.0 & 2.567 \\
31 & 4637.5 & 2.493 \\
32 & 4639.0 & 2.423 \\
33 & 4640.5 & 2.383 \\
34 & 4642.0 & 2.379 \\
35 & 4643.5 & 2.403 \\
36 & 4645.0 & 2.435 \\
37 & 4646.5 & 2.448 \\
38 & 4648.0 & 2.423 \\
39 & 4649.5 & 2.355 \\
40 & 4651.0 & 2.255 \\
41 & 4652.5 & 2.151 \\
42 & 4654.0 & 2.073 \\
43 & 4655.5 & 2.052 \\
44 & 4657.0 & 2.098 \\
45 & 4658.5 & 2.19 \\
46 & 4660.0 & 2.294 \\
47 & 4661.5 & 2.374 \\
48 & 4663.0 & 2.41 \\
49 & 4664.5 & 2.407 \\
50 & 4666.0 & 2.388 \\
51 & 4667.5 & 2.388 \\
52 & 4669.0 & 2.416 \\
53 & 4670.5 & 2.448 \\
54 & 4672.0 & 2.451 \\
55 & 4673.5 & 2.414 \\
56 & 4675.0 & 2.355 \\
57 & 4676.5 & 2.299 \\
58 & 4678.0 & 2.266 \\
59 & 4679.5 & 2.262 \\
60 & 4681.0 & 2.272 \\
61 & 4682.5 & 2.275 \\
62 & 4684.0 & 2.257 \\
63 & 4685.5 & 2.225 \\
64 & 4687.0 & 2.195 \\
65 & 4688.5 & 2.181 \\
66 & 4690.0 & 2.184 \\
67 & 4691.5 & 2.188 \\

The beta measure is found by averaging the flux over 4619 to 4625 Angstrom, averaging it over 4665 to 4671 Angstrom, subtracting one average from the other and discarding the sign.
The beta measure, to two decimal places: 0.33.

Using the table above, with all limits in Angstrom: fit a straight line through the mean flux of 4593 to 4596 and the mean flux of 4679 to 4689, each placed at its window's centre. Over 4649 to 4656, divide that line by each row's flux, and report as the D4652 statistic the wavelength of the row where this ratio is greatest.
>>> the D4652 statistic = 4655.5 Angstrom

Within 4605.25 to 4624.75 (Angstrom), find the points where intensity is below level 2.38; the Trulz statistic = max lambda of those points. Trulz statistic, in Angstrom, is 4624.0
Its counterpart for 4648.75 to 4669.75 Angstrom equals 4661.5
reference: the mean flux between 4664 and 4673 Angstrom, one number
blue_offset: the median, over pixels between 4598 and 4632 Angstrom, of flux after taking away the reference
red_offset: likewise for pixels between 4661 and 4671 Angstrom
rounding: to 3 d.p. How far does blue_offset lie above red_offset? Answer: -0.187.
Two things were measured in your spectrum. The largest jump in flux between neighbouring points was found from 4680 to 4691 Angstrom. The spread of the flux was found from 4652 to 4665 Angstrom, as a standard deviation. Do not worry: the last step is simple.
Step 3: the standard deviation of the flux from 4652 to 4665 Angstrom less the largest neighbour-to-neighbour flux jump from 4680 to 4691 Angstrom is 0.11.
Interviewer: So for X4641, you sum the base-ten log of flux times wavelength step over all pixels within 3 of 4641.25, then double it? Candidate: 4.6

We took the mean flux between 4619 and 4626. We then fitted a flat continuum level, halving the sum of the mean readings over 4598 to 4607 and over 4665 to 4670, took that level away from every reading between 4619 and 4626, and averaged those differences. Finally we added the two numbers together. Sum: 1.80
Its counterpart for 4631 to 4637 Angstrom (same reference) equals 2.79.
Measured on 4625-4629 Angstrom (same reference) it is 1.95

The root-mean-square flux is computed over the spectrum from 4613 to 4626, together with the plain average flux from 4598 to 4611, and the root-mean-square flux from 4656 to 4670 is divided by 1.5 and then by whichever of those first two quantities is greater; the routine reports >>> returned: 0.70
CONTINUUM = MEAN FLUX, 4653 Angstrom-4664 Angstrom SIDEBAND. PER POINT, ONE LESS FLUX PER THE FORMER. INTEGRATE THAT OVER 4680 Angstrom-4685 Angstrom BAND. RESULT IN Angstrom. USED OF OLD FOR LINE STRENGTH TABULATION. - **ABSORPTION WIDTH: -0.11 Angstrom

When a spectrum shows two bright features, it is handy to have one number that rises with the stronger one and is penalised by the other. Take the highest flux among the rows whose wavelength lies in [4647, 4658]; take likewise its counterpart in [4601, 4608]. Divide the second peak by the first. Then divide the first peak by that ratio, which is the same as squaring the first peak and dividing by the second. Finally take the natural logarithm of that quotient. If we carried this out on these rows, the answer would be 0.91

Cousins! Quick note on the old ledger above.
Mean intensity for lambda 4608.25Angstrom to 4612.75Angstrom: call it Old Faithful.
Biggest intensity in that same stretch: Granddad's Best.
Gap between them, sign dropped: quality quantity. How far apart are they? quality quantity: 0.112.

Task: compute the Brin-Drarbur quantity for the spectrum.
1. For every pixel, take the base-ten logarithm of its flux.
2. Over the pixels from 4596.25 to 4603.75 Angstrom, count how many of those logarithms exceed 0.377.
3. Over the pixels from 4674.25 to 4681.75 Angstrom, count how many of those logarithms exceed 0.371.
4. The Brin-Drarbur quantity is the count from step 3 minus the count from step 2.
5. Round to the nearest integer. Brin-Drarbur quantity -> -2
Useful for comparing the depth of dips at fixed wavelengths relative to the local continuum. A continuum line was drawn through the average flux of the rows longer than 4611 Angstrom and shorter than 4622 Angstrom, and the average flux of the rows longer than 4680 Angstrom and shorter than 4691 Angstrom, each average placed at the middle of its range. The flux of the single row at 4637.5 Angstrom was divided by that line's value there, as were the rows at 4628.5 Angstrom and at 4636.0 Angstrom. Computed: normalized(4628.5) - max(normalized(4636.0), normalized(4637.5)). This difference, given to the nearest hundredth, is -0.15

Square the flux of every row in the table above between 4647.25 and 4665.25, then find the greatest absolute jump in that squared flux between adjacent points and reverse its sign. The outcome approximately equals -0.47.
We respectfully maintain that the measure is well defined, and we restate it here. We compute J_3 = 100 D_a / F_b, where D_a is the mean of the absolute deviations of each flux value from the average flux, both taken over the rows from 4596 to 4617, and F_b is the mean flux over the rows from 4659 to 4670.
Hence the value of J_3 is 5.5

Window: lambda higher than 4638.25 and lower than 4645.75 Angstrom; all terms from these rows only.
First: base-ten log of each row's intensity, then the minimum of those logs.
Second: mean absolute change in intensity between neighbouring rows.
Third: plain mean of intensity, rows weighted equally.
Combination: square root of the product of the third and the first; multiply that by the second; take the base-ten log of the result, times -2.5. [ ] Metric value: 4.1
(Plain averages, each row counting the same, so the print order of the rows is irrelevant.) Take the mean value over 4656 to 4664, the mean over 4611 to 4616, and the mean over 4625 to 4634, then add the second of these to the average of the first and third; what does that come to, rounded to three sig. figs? 4.61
